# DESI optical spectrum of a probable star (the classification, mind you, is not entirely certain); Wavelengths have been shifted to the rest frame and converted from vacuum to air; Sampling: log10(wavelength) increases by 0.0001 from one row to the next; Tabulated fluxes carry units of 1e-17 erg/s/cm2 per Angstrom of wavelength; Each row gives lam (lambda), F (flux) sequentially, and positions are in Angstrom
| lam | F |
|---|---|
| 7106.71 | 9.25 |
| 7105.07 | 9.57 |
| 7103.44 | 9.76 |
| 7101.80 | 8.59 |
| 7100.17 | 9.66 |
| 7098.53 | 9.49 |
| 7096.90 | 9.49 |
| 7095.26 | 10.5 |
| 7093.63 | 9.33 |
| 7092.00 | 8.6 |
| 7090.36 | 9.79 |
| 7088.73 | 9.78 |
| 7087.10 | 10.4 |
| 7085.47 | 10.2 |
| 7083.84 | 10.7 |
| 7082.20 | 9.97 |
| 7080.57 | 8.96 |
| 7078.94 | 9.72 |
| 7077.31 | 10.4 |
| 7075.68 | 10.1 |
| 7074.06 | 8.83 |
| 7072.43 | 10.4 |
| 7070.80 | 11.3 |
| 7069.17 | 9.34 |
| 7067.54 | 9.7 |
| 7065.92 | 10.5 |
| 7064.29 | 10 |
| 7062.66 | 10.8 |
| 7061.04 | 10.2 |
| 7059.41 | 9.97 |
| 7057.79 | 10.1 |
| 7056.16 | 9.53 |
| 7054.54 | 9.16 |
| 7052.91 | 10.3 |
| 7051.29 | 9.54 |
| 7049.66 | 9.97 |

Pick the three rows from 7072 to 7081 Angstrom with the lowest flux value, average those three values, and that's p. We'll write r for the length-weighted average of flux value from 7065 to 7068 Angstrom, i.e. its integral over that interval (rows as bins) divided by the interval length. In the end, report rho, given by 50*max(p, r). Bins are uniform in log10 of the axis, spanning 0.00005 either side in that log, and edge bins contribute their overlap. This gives 508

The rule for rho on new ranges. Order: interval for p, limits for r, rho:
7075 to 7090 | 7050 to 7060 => 488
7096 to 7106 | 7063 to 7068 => 508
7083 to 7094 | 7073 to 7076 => 473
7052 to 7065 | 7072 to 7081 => 487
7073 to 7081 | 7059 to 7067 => 515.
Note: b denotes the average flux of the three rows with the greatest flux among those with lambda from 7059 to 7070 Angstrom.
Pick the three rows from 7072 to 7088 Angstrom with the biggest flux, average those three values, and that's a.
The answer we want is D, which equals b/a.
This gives 1.00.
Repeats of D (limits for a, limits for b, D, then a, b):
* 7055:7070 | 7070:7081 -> 1.02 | 10.5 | 10.7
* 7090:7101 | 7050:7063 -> 1.05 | 10.0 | 10.4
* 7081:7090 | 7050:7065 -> 1.00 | 10.4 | 10.4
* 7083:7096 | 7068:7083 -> 1.02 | 10.5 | 10.7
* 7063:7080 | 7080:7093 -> 0.97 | 10.7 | 10.4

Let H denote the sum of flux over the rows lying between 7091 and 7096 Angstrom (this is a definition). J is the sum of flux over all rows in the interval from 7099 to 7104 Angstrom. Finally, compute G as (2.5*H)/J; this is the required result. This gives 2.54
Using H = 28.4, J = 28.0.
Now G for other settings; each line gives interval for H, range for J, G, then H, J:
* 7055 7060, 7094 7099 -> 2.51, 29.6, 29.5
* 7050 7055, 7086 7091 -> 2.42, 29.0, 30.0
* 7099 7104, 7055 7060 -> 2.37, 28.0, 29.6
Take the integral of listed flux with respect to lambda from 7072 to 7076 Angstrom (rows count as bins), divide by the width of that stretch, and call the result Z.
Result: 9.7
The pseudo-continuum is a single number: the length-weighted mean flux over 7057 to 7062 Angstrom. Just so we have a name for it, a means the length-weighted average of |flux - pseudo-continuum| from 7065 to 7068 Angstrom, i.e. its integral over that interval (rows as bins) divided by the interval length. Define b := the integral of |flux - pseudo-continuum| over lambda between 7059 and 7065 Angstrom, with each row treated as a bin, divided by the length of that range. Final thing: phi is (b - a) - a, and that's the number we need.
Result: -0.51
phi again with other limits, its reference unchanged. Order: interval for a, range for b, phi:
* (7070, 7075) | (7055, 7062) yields -1.52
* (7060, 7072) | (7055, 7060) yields -0.70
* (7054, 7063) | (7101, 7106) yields 0.05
